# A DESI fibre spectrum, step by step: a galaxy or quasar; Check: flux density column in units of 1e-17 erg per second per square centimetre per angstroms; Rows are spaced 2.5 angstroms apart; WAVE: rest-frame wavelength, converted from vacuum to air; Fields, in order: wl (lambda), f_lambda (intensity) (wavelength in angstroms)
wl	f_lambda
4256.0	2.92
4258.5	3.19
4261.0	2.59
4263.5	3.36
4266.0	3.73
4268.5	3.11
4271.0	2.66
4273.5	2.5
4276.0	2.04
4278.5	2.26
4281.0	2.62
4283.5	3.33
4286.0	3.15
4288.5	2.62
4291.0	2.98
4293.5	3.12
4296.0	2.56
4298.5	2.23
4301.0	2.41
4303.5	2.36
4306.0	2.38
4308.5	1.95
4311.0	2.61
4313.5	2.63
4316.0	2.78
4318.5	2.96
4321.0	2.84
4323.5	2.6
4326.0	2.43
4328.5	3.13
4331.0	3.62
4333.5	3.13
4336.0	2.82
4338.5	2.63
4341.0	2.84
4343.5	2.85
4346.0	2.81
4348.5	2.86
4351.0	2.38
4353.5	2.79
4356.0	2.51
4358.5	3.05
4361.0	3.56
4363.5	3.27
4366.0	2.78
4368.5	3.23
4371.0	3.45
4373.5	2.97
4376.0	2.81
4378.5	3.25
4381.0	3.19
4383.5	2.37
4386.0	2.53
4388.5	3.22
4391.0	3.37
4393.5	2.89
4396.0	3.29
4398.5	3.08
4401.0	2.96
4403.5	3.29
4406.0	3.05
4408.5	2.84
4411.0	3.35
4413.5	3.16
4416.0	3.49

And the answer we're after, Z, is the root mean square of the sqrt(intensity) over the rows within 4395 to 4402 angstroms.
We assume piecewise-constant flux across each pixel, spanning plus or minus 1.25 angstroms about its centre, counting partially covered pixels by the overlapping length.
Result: 1.76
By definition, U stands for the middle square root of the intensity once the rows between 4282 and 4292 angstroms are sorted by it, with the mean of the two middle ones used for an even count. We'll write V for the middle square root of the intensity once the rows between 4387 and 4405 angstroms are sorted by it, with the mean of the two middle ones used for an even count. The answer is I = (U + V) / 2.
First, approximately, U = 1.75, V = 1.79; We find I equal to 1.77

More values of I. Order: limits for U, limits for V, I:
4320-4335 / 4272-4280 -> 1.62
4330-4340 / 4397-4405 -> 1.74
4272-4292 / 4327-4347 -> 1.65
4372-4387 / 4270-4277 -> 1.64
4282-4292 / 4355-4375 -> 1.76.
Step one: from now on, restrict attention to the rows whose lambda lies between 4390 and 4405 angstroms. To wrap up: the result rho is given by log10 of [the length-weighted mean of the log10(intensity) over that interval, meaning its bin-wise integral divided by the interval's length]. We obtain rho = -0.30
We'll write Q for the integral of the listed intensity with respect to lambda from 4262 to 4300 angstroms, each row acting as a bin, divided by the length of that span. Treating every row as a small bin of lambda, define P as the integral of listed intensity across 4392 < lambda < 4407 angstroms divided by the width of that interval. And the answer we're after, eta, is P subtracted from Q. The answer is -0.28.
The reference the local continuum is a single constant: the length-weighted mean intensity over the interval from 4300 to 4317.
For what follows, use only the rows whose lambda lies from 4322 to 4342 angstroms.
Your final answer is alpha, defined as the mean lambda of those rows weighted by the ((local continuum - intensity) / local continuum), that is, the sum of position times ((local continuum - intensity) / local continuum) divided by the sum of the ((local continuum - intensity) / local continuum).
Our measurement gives 4332.7 angstroms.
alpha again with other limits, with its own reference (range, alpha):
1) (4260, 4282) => 4264.8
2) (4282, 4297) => 4288.3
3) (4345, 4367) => 4358.3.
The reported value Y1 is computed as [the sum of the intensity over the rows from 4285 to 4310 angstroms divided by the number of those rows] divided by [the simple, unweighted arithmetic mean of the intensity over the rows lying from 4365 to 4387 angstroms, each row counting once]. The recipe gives 0.87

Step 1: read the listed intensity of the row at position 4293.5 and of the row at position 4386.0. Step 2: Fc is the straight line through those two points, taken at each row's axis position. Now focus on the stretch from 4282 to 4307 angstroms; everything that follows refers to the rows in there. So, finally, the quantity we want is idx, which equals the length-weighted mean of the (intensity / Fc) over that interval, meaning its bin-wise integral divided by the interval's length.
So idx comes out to 0.87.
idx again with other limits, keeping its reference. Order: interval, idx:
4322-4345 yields 1.01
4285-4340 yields 0.91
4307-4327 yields 0.88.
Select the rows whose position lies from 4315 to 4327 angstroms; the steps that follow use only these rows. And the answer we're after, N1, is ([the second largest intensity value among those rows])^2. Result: 8.1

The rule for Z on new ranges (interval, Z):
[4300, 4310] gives 1.51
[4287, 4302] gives 1.63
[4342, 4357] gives 1.64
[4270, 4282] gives 1.55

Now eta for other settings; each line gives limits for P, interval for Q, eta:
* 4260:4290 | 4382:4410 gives 0.16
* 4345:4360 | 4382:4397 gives 0.20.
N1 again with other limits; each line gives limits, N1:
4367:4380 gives 10.6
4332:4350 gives 8.2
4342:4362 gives 9.3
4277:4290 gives 9.9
